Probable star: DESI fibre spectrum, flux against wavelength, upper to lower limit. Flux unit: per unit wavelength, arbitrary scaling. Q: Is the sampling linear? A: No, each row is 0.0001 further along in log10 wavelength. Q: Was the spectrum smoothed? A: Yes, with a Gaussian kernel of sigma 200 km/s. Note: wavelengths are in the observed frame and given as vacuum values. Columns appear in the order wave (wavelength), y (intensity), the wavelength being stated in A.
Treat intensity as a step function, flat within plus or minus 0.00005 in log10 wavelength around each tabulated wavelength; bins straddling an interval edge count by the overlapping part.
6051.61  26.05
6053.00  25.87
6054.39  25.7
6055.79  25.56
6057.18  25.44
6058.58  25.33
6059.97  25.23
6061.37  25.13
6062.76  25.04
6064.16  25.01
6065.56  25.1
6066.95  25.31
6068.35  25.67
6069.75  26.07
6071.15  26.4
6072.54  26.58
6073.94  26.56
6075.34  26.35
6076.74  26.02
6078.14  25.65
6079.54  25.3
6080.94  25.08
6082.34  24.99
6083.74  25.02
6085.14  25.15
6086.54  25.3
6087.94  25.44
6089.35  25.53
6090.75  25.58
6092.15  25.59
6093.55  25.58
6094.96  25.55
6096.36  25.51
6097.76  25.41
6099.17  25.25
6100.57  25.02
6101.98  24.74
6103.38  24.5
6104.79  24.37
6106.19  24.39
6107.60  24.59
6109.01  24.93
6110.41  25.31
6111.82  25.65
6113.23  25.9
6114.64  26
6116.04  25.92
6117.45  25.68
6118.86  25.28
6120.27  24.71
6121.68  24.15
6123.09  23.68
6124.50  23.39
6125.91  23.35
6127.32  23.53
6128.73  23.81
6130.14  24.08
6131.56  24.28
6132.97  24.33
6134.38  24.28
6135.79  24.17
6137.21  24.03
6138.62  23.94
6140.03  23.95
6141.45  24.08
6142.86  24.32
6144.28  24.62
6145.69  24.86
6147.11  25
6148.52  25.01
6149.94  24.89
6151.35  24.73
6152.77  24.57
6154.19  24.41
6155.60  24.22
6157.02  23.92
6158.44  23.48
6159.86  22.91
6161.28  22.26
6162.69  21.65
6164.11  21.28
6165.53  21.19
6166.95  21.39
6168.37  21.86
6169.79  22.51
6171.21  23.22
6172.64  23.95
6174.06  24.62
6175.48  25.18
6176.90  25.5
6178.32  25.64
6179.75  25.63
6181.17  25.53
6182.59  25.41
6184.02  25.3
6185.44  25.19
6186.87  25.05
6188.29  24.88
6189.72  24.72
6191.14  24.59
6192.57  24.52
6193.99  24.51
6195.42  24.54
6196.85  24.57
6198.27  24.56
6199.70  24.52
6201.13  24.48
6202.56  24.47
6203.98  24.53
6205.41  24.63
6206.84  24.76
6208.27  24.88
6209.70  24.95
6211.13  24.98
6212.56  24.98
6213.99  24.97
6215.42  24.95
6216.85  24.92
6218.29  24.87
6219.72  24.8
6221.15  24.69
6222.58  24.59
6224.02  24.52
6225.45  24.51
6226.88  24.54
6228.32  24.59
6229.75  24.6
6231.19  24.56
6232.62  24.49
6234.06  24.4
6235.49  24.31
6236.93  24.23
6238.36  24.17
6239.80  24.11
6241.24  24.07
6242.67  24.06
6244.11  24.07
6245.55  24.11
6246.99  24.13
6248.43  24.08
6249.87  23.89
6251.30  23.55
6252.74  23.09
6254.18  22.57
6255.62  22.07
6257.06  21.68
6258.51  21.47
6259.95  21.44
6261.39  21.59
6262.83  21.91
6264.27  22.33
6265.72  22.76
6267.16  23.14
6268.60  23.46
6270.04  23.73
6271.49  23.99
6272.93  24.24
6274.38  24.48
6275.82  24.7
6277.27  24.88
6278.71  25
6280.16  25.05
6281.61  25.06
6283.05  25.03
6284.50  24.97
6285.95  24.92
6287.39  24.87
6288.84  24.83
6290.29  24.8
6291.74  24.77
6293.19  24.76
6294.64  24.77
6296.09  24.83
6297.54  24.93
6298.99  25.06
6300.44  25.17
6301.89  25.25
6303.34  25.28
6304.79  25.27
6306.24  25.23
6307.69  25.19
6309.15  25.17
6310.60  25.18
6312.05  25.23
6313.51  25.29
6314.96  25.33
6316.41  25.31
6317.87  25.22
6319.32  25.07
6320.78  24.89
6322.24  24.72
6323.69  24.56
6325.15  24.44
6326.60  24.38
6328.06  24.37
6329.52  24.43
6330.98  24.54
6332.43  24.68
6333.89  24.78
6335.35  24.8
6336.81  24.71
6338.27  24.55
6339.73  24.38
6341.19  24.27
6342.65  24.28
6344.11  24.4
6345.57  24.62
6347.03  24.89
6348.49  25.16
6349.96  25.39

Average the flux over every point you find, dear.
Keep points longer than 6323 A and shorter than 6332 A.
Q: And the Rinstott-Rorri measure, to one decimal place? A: 24.5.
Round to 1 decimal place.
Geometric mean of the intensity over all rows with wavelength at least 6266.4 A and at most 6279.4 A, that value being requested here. 24.2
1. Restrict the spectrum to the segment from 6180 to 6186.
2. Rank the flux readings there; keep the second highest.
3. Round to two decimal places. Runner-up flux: 25.41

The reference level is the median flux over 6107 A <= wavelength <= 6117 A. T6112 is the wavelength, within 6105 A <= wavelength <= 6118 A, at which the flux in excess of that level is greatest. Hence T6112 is 6114.64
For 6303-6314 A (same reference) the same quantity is 6313.51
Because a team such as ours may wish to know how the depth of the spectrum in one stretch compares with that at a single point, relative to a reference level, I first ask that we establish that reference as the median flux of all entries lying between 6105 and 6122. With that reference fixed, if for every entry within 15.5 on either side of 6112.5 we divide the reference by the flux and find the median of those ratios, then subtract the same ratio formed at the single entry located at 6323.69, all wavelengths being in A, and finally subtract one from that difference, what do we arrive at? -1.011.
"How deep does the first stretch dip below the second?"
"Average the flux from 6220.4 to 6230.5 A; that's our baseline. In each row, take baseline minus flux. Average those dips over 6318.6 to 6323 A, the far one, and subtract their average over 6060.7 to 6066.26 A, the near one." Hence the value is 0.2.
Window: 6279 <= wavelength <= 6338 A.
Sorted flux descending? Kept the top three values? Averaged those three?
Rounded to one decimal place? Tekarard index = 25.3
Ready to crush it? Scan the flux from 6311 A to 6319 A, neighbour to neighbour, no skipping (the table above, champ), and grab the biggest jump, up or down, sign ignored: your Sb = 0.09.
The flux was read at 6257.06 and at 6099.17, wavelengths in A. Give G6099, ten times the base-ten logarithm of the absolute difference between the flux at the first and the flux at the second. 5.5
